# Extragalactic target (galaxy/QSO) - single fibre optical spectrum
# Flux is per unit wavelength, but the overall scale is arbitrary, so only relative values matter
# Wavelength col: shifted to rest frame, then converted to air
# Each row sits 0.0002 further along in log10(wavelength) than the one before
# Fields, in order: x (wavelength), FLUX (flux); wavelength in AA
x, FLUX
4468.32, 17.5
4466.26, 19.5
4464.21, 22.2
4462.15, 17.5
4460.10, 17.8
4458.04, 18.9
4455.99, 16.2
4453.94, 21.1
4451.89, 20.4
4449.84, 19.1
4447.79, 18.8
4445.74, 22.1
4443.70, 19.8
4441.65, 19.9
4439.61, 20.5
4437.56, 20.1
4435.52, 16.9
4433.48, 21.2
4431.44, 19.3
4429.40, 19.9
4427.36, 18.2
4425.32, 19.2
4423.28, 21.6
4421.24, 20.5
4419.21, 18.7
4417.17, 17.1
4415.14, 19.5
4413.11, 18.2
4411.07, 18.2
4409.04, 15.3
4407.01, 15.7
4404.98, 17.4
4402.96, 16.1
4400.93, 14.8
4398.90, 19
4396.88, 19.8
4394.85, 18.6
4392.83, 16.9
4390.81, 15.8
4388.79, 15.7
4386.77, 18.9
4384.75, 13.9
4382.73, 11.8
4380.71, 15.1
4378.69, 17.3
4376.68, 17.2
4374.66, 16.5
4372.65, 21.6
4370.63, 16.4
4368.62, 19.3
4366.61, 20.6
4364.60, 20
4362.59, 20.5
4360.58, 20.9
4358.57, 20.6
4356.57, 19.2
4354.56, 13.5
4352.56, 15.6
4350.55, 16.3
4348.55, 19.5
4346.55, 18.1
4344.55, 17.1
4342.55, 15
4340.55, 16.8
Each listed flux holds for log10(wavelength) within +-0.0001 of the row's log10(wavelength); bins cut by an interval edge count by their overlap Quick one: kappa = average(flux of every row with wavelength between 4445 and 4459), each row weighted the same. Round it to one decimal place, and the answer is 19.5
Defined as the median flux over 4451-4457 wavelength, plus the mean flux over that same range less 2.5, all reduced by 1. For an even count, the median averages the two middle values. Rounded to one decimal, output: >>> 36.1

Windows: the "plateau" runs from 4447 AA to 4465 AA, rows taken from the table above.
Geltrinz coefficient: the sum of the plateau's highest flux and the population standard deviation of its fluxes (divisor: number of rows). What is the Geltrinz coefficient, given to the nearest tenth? 24.0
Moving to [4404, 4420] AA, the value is 20.9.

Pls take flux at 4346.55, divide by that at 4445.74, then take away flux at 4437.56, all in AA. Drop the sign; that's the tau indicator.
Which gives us 19.3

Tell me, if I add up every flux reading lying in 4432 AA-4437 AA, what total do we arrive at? 38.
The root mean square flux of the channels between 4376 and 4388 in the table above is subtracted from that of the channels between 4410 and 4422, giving 3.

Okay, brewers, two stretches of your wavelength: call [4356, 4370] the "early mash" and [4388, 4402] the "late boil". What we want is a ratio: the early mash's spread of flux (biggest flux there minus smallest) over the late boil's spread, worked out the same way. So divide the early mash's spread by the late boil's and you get 0.34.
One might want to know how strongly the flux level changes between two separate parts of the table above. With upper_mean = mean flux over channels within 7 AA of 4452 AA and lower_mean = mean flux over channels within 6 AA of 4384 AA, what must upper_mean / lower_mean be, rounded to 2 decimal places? 1.26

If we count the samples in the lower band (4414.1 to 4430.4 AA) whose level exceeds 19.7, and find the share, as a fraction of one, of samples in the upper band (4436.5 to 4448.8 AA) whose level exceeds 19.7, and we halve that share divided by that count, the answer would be 0.14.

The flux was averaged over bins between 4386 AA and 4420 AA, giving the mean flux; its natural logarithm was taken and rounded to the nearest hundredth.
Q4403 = 2.86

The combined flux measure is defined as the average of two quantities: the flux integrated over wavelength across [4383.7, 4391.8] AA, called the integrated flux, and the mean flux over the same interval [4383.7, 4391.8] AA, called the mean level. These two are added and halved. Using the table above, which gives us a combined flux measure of 73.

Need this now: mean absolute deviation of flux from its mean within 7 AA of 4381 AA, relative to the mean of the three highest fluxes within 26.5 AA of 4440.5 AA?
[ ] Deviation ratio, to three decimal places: 0.086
